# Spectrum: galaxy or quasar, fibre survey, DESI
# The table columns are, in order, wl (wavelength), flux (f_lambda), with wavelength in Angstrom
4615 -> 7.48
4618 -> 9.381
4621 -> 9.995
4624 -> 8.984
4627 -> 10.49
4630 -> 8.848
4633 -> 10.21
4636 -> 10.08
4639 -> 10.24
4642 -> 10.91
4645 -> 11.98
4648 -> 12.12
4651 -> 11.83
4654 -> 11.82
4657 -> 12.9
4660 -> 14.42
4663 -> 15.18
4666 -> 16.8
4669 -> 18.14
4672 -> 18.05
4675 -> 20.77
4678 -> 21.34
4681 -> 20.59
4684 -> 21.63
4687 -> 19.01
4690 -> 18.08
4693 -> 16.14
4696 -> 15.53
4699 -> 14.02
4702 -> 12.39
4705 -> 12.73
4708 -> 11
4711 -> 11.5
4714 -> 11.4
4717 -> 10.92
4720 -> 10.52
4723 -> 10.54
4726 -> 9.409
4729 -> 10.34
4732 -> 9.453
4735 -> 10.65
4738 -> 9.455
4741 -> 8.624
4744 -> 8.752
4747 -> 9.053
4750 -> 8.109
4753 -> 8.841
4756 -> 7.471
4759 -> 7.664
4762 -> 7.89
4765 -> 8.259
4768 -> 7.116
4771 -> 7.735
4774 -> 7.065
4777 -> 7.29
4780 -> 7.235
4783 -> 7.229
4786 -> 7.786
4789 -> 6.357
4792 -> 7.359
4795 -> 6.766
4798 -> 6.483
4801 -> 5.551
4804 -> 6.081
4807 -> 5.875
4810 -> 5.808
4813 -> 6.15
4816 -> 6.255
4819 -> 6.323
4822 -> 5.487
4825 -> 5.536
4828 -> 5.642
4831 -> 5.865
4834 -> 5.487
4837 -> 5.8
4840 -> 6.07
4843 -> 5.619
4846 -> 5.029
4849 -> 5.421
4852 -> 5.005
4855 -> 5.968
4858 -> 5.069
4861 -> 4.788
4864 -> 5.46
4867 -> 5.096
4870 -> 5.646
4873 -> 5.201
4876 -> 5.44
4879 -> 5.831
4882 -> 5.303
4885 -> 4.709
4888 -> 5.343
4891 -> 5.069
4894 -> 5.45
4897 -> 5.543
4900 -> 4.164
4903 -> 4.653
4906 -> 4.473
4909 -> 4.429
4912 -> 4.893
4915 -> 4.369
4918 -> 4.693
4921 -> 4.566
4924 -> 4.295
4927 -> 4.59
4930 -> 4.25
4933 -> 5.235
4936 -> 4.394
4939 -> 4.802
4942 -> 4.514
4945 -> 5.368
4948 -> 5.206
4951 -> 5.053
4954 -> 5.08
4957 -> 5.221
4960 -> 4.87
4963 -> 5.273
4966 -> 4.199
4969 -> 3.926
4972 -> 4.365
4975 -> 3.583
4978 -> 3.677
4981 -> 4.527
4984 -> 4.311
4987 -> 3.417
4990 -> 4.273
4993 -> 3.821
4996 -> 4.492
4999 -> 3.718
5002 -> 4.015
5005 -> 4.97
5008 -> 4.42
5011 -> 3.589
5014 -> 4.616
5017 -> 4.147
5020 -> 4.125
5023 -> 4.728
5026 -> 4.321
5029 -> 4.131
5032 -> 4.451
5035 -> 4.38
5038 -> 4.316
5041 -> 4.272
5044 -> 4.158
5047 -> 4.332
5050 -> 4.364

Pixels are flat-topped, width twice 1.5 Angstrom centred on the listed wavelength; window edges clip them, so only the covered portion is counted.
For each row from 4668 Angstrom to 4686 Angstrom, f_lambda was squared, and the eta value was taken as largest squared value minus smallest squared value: 142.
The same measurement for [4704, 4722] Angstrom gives 51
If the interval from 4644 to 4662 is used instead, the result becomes 68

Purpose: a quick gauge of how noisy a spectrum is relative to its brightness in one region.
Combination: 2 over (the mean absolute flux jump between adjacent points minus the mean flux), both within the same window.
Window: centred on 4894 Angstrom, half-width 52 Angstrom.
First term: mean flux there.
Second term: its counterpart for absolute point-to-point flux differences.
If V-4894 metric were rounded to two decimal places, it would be -0.44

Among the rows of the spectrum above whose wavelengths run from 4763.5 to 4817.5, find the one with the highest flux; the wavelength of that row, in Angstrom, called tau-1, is 4765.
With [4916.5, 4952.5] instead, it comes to 4945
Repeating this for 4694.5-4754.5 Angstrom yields 4696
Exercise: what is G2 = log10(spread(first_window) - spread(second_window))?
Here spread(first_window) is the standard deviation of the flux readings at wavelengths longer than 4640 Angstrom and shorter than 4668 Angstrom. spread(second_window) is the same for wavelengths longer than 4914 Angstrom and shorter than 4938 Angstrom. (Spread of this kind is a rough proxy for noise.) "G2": 0.2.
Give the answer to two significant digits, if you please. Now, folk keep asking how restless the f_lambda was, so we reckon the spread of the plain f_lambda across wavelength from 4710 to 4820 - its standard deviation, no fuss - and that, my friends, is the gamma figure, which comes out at 1.7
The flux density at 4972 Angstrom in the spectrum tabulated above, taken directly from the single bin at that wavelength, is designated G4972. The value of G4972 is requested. 4.365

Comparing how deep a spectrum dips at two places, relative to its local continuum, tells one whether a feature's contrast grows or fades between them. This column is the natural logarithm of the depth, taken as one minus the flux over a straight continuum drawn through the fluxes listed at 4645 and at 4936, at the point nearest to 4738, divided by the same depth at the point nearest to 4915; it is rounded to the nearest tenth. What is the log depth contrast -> -2.4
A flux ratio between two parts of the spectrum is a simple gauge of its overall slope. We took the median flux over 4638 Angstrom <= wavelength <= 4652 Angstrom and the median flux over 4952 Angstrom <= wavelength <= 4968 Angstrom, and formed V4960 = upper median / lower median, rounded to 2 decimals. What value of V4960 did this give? 0.43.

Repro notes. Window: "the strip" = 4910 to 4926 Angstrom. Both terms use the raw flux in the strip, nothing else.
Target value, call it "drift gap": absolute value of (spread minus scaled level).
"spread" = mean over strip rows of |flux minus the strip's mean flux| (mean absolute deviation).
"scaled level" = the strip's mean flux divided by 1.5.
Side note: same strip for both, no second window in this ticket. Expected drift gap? 2.9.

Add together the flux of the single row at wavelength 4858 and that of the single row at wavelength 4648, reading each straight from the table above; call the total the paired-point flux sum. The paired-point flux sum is 17.2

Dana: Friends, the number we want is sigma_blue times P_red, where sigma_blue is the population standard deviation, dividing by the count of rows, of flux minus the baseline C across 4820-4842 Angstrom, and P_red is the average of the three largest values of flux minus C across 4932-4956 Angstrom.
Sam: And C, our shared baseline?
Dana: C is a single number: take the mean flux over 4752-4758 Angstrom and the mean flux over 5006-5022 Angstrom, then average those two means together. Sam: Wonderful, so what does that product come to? -0.18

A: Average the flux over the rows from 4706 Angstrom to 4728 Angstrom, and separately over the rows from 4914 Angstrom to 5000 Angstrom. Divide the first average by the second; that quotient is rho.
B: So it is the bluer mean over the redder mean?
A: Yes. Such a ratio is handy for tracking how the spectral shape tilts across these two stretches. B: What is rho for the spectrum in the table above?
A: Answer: 2.4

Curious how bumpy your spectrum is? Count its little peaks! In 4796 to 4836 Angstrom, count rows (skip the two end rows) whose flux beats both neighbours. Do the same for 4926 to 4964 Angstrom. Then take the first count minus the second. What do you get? -1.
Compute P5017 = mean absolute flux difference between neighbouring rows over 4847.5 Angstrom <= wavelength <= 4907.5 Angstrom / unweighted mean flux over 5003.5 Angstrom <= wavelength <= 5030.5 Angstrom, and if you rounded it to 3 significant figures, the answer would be 0.119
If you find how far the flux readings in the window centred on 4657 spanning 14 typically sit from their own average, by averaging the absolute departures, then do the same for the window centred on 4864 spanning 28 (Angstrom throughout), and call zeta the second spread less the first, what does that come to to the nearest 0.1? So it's -1.0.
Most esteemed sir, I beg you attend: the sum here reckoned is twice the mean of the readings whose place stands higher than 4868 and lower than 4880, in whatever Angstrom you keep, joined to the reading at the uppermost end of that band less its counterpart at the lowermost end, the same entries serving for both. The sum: 11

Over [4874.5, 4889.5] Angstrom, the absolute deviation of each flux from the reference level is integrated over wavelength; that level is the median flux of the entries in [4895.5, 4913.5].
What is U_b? 11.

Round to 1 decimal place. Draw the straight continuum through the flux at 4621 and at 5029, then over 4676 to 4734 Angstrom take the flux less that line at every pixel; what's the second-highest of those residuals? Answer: 12.2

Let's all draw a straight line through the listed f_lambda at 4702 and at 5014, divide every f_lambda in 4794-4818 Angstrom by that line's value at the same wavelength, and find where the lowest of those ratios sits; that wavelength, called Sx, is 4801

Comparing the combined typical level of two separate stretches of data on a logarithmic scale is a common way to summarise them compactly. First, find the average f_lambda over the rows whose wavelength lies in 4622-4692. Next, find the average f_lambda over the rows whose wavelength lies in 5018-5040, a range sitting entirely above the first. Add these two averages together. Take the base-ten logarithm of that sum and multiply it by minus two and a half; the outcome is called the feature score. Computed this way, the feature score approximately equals -3.19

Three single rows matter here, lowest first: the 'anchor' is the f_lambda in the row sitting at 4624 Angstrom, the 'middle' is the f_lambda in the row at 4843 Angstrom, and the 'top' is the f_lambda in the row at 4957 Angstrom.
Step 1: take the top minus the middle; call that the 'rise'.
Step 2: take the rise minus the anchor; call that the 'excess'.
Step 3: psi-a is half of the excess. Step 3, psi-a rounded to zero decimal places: -5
